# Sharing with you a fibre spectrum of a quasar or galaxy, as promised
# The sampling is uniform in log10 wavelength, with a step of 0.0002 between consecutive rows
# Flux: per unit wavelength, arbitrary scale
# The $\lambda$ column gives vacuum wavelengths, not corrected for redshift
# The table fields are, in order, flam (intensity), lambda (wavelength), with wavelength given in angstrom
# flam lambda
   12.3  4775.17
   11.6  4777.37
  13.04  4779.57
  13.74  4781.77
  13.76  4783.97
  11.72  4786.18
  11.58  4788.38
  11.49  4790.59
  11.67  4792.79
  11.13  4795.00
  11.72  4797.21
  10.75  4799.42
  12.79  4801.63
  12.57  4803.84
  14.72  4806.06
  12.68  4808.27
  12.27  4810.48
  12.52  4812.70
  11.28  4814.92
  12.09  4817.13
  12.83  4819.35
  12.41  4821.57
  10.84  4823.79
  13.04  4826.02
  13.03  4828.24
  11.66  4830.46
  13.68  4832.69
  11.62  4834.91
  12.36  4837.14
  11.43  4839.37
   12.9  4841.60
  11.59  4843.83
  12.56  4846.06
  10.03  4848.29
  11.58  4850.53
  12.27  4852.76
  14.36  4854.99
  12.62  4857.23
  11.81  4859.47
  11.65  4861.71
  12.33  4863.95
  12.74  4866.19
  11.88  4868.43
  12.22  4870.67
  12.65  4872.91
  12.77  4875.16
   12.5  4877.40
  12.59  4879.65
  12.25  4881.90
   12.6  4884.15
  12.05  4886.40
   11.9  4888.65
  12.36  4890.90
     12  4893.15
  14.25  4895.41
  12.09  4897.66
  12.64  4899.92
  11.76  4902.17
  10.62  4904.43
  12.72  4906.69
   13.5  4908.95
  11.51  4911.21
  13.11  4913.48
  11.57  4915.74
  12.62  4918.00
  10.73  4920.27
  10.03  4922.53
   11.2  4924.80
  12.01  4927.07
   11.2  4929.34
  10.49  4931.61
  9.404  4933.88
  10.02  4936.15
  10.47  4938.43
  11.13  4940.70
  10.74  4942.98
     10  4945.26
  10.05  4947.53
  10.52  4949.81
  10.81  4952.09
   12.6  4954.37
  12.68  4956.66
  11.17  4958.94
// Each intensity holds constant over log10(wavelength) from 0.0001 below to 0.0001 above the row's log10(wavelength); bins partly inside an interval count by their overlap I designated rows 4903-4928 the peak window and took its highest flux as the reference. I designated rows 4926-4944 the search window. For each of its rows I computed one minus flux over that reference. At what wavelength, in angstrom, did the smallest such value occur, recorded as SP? 4927.07 angstrom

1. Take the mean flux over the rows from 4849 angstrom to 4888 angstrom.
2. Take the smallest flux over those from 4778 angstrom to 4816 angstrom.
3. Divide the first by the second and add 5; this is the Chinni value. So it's 6.15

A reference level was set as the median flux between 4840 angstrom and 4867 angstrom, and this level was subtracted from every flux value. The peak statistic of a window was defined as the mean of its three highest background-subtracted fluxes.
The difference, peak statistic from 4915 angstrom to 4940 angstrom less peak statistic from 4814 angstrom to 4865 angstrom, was -1.6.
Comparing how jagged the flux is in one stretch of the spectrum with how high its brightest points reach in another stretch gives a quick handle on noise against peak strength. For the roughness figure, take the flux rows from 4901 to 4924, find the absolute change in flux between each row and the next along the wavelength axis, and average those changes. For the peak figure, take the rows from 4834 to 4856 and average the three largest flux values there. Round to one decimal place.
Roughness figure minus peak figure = -11.9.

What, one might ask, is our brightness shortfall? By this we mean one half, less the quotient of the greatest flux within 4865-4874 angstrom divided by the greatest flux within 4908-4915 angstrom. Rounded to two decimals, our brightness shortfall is -0.44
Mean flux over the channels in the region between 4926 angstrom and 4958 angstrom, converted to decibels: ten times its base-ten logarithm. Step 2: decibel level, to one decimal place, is 10.4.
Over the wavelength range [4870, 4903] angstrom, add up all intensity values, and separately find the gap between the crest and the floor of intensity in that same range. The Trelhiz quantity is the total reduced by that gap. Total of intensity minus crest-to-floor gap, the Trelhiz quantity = 184.1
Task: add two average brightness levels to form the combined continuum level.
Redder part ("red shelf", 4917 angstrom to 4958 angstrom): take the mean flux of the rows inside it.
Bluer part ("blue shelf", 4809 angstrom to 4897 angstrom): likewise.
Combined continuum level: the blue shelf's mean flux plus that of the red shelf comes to 23.2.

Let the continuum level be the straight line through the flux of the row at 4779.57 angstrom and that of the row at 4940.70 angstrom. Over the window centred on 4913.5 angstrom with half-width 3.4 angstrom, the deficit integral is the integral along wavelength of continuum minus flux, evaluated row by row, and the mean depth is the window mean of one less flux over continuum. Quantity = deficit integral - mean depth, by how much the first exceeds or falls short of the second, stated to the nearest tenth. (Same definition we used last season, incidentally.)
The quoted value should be -4.1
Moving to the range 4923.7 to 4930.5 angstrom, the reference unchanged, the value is -1.2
